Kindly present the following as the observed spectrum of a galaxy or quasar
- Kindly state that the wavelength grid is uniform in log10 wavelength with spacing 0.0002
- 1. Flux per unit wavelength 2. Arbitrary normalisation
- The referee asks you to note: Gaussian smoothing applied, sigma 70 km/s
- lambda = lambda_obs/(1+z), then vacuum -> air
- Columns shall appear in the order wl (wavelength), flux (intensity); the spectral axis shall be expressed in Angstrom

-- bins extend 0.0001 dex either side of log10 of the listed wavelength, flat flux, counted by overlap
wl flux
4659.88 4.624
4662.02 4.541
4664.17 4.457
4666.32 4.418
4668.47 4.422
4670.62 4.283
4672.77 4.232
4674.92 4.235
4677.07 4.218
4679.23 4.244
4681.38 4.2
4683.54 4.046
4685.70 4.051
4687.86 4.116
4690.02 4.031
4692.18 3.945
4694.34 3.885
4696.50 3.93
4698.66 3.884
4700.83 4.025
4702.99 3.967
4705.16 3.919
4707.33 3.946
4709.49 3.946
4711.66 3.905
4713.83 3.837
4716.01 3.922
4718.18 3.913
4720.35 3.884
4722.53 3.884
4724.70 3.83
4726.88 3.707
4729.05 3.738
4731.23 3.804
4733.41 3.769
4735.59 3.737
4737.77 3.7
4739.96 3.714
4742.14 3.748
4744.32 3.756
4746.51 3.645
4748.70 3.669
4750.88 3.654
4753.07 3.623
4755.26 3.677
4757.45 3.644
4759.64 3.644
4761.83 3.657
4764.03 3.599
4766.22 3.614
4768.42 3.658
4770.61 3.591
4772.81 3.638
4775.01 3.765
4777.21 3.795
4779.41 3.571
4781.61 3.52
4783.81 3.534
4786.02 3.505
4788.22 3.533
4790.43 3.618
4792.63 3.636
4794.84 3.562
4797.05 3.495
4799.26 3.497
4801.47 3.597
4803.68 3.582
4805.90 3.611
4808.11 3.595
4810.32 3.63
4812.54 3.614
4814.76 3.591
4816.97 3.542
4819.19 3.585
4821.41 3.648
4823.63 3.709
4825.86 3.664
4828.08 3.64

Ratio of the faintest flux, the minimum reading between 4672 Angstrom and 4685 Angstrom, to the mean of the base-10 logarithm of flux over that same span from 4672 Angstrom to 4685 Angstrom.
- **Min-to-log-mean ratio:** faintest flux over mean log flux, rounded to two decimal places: 6.50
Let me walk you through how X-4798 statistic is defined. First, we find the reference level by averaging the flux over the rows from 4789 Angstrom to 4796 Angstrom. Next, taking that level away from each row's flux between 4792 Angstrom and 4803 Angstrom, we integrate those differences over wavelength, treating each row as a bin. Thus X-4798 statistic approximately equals -0.5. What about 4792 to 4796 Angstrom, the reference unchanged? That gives 0.0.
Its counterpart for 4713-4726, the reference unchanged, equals 3.6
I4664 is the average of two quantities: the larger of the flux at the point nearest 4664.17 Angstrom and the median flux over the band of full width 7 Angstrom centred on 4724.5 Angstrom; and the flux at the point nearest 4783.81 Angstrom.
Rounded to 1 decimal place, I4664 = 4.0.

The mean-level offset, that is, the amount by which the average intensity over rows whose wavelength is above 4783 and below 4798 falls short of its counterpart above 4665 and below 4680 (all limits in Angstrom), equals 0.74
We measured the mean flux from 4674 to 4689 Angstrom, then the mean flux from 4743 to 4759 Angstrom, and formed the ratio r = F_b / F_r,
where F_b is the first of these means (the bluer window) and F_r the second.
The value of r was 1.13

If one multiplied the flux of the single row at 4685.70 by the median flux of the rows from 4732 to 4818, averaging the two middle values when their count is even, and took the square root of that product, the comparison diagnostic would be 3.83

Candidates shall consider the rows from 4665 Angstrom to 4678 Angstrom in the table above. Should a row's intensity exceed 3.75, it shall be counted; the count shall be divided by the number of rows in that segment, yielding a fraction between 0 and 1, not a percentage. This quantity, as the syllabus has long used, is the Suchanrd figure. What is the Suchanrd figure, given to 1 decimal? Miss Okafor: 1.0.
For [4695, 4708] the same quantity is 1.0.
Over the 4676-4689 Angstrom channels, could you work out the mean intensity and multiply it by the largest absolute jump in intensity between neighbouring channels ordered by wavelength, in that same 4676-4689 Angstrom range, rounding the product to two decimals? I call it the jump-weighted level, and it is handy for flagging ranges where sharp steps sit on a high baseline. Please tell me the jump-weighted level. 0.64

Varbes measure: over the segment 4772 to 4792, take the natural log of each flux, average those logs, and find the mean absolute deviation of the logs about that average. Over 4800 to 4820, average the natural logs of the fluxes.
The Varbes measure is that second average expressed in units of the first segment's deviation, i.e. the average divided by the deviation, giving 55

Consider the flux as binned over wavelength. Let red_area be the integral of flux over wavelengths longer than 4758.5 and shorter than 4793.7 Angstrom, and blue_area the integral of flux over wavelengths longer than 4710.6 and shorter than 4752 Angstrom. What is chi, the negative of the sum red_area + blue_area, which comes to -284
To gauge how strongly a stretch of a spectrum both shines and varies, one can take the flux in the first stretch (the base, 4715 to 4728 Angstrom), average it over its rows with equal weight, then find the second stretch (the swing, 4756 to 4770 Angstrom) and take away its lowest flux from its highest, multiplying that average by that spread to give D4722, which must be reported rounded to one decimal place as 0.2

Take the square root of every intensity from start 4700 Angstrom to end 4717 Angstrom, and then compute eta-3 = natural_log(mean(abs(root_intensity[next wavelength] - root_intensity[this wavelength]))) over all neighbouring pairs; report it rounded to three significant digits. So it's -4.44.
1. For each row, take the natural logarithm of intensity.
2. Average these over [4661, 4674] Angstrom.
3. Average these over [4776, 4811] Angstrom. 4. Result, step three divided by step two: 0.86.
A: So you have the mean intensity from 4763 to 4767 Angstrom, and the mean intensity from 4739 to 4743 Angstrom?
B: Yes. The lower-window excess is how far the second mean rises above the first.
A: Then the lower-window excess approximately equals 0.124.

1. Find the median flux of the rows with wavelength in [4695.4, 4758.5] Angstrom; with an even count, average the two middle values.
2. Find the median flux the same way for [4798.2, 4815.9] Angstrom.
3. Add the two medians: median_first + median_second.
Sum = 7.40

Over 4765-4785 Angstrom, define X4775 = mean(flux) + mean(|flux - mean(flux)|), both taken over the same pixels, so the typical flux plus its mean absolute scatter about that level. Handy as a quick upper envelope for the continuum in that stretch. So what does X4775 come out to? 3.70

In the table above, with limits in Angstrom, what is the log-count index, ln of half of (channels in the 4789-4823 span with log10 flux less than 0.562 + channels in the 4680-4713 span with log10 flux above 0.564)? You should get 2.7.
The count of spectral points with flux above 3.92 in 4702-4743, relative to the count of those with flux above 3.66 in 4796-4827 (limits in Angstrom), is 2.0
